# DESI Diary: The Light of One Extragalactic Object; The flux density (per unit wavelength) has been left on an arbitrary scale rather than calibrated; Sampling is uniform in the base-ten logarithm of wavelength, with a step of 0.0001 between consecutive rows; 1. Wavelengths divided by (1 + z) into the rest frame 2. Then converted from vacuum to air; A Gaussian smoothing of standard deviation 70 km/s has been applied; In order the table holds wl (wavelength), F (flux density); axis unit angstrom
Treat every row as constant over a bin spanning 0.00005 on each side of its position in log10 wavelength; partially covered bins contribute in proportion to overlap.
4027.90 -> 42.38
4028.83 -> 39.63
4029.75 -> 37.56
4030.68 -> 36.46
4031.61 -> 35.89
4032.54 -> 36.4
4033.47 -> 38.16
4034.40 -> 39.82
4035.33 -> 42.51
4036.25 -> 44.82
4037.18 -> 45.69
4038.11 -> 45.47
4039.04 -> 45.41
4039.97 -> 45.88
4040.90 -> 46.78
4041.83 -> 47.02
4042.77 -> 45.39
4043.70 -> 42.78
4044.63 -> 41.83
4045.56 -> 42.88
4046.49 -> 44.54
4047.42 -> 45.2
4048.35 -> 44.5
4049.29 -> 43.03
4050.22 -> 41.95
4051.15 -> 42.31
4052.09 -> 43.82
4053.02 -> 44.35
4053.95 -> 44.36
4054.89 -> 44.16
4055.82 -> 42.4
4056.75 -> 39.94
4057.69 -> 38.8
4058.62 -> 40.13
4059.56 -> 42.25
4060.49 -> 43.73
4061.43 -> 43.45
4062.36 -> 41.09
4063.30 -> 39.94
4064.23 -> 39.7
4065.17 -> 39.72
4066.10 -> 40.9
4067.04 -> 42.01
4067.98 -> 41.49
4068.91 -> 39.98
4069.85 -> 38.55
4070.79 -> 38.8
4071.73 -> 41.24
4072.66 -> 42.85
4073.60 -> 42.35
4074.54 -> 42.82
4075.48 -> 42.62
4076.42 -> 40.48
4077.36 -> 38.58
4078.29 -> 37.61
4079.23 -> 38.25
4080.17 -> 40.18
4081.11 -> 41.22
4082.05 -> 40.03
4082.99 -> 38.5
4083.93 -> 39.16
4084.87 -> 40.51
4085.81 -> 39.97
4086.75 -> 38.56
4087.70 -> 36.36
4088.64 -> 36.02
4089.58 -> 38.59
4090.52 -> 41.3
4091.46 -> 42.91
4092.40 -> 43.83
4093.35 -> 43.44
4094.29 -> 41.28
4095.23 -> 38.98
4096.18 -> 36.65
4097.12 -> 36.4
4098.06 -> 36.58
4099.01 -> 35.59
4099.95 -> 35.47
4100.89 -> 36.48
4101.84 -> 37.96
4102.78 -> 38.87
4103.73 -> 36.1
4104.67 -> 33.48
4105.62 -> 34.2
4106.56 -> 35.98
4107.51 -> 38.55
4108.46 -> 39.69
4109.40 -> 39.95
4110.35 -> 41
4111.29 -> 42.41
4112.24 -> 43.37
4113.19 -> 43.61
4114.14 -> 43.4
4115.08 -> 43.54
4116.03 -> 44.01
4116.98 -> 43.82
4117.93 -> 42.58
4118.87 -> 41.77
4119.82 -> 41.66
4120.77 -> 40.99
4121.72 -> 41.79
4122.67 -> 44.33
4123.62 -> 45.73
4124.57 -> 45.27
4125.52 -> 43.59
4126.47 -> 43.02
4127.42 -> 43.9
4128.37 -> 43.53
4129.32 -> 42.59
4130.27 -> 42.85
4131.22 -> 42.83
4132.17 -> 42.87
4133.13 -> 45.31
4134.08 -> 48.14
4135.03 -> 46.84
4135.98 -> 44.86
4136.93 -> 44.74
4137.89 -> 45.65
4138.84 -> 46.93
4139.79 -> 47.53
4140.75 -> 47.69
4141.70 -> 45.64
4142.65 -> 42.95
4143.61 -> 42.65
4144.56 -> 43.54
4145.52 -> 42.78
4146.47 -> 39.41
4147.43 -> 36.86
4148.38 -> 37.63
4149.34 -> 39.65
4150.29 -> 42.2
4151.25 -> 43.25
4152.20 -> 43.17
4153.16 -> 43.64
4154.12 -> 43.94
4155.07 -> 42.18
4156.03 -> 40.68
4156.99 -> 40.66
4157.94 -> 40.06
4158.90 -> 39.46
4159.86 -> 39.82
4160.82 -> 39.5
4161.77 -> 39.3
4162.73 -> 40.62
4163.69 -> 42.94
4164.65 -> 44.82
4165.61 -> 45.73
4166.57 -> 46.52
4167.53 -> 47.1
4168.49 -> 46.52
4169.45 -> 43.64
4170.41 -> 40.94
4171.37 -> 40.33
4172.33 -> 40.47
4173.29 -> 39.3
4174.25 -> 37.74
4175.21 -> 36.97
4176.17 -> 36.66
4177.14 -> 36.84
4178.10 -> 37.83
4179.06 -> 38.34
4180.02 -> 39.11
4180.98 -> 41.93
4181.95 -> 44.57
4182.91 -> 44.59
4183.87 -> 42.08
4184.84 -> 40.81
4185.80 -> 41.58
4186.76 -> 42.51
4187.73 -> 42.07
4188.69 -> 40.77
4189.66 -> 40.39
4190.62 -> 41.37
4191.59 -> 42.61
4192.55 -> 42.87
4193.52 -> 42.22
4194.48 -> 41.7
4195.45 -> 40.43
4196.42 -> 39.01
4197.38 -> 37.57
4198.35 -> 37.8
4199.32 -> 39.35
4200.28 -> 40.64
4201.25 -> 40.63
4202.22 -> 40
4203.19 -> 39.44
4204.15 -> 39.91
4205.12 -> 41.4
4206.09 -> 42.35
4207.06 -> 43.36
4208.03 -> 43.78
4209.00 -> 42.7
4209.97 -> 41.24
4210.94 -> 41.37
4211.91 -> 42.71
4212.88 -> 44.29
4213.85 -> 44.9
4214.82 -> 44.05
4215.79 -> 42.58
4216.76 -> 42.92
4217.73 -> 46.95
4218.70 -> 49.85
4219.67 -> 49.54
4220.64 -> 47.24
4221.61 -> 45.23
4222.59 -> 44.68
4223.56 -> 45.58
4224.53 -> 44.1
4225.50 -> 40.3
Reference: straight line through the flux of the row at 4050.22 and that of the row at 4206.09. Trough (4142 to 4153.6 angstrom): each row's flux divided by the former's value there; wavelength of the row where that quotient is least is 4147.43 angstrom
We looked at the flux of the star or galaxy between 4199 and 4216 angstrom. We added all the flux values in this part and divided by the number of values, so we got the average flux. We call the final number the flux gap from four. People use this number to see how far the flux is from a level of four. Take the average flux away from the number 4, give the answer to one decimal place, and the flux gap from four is -37.9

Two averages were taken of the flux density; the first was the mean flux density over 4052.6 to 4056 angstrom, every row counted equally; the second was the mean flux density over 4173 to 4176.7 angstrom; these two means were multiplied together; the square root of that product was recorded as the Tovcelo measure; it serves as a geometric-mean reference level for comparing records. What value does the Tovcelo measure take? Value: 40.6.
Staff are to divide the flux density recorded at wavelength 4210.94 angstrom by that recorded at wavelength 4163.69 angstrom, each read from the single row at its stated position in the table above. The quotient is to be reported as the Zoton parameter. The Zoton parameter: 0.96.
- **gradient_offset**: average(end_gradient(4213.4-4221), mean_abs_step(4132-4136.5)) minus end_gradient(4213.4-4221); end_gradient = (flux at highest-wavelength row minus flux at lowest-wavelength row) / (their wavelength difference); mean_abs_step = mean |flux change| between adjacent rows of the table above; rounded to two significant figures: 0.90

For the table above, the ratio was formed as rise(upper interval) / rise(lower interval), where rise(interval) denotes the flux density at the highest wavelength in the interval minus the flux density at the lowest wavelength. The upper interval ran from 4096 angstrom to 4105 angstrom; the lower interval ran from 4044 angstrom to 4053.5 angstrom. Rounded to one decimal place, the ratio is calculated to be -1.3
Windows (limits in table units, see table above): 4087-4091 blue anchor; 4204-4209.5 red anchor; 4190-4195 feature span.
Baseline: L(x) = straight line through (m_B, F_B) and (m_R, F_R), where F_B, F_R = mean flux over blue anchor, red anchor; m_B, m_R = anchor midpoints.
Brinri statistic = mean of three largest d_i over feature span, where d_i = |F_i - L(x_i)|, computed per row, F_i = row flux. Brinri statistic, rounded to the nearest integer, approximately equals 1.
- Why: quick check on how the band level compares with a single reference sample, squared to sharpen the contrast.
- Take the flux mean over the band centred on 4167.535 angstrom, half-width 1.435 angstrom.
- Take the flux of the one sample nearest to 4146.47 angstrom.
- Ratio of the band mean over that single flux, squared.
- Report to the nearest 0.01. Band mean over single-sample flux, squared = 1.40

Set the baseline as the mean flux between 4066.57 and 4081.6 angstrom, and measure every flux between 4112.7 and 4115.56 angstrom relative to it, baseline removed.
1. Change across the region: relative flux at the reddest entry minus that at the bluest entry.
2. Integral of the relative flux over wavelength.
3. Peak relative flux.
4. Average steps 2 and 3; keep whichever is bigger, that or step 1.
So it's 6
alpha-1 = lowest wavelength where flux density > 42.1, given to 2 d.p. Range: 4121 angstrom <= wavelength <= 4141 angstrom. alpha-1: 4122.67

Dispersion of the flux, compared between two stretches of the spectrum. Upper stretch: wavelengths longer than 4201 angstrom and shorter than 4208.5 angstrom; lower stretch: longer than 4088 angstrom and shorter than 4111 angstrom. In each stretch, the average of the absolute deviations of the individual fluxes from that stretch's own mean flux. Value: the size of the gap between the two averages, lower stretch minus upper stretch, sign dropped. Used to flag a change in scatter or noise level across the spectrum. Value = 1.0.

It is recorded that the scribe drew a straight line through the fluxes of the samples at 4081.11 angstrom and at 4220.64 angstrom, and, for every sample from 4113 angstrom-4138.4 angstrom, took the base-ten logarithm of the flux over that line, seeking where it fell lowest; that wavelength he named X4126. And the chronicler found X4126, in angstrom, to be 4120.77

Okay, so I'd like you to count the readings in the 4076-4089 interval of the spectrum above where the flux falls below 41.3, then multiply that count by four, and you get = 56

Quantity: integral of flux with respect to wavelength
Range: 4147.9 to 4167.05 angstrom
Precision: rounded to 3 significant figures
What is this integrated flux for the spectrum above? 800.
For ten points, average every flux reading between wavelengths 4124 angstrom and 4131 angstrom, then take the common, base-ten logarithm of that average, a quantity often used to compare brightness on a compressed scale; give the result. 1.639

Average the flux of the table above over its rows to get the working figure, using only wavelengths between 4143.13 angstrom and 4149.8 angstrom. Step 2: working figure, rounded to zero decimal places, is 40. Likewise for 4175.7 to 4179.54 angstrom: 37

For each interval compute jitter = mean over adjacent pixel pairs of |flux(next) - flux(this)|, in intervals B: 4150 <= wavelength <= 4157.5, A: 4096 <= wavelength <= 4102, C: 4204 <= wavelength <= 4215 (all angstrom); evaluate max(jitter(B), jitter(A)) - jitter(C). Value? -0.25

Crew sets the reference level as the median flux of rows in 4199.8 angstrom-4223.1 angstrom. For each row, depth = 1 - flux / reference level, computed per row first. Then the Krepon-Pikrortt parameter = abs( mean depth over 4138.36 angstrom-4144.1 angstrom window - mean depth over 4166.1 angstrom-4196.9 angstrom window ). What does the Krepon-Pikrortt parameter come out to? 0.10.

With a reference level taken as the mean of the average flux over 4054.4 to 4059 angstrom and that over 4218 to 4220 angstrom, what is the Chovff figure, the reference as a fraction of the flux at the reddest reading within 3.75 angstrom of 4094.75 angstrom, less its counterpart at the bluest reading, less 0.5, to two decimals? -0.32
